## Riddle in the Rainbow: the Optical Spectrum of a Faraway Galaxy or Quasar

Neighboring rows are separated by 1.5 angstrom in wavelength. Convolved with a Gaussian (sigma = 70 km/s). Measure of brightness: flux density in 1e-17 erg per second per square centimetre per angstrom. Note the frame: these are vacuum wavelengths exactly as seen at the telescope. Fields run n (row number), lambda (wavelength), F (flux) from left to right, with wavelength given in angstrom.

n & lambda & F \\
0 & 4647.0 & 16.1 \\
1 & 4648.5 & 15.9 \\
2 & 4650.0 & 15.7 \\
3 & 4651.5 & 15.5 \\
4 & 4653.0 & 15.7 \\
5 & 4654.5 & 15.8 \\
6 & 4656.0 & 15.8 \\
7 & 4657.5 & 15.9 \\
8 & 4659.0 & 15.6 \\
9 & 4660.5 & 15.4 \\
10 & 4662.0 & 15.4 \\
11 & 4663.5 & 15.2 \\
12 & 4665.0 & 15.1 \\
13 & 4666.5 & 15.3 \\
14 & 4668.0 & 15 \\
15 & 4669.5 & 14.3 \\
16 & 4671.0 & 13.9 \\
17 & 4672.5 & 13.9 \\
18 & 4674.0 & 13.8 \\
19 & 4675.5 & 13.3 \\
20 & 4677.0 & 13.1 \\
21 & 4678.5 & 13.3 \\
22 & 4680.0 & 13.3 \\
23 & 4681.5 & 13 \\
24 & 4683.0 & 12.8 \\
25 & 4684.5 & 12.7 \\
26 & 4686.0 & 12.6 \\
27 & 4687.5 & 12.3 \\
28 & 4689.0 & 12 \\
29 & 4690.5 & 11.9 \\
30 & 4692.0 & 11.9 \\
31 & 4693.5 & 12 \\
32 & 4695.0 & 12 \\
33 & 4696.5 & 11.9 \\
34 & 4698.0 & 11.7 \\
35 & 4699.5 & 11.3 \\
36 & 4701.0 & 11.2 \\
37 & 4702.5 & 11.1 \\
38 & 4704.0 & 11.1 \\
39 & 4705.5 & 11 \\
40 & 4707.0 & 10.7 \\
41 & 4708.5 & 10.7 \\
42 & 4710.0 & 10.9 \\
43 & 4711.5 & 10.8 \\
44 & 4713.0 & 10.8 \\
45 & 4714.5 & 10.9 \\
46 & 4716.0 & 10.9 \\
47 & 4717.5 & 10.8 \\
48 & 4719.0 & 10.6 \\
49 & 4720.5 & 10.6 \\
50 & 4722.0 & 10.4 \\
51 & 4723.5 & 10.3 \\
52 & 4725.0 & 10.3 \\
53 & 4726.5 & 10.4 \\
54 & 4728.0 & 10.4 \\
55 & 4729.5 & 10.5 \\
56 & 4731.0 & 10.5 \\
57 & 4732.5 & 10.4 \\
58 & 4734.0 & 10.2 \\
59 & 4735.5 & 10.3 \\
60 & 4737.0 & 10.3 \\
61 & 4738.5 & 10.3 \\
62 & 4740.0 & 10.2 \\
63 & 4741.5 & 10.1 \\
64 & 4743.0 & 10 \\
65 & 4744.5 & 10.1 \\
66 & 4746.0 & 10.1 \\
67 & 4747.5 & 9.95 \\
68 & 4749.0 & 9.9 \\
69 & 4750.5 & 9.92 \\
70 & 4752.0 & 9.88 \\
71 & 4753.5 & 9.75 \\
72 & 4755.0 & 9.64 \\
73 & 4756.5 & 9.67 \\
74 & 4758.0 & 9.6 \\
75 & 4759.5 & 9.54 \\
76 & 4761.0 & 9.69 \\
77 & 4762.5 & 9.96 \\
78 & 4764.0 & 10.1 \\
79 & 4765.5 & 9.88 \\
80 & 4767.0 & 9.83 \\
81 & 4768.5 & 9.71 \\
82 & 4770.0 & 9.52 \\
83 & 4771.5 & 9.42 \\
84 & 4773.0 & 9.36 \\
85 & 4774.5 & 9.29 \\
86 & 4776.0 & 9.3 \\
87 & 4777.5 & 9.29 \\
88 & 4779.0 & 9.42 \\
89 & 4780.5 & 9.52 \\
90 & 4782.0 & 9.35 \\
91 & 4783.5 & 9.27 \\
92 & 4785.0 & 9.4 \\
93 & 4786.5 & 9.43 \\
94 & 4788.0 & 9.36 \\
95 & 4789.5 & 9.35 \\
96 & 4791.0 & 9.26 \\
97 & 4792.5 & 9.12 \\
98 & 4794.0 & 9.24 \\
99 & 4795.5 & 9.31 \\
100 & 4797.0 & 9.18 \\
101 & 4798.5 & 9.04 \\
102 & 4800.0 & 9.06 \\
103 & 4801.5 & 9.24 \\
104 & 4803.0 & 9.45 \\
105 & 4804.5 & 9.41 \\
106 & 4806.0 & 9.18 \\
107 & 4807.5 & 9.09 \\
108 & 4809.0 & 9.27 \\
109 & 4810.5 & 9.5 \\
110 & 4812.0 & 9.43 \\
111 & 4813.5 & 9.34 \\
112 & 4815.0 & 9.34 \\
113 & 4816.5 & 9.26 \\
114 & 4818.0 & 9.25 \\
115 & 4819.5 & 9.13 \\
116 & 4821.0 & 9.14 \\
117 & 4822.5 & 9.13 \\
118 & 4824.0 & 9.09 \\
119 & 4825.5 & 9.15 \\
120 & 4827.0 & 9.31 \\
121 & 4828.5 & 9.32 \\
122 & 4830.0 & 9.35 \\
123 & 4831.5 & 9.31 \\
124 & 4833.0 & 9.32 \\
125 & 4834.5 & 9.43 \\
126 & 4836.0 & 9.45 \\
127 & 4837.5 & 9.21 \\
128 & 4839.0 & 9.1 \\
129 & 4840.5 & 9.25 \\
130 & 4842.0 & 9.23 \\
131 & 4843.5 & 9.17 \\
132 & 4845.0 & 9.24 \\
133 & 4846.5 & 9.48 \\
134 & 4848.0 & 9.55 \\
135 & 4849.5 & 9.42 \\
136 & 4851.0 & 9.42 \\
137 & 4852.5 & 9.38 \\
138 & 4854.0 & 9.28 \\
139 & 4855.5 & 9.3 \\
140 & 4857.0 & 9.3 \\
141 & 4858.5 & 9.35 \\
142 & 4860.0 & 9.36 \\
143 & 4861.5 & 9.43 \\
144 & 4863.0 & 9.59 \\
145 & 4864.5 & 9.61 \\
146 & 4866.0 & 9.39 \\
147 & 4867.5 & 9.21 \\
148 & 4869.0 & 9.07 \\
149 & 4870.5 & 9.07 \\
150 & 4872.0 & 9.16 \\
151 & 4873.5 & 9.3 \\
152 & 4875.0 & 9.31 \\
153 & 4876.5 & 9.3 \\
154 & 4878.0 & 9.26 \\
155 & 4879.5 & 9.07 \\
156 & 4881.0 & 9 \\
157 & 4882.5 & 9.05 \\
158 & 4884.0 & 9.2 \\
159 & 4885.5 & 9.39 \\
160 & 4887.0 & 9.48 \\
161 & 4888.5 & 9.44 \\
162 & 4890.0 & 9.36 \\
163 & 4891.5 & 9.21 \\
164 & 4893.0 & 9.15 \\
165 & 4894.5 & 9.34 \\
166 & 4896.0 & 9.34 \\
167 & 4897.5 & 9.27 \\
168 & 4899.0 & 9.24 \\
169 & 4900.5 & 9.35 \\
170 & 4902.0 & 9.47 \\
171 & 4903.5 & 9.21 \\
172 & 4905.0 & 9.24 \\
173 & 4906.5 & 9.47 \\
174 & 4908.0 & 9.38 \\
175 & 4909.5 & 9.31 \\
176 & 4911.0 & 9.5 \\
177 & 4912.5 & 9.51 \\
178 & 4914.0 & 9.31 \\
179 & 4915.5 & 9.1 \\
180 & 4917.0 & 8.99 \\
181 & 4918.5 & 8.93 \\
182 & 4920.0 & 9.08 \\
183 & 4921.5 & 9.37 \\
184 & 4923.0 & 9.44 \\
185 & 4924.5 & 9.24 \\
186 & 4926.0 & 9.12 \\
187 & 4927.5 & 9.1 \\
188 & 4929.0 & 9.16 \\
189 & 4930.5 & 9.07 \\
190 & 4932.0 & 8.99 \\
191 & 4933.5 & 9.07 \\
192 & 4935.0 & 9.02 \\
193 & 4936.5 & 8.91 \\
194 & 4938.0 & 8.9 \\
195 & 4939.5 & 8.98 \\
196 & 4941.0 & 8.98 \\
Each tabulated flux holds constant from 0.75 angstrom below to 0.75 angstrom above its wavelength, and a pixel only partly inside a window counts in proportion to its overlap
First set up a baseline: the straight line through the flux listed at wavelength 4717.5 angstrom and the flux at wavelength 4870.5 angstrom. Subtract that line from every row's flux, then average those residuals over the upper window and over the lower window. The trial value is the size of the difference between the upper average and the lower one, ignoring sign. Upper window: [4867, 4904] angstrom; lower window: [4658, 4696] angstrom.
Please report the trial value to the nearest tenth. 2.0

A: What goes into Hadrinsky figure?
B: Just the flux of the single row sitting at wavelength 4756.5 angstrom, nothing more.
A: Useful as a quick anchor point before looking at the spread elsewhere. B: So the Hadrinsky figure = 9.67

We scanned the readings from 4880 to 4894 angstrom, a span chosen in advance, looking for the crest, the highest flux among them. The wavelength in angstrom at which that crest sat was 4887.0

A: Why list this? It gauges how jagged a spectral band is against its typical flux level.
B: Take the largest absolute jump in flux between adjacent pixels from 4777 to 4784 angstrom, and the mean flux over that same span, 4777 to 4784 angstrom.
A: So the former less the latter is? -9.2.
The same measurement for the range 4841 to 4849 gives -9.1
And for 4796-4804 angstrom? -9.0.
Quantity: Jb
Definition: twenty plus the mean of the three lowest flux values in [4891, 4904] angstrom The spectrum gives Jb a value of 29.2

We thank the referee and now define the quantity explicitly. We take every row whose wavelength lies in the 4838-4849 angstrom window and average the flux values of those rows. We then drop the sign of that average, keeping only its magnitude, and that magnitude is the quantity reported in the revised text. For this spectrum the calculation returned 9.3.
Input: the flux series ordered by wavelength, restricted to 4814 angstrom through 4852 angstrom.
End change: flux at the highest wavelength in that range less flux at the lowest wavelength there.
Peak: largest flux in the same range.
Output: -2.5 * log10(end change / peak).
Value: 5.19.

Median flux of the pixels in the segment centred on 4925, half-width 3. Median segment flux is 9.2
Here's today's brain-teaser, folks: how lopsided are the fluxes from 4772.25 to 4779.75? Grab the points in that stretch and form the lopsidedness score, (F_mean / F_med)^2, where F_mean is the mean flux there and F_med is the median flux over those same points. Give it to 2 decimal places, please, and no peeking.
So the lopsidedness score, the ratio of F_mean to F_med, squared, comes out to 1.01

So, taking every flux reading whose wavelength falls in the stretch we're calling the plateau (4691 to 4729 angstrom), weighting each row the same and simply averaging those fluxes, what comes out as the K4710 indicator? 11.0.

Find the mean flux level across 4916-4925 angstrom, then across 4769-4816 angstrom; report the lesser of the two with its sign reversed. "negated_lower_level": -9.2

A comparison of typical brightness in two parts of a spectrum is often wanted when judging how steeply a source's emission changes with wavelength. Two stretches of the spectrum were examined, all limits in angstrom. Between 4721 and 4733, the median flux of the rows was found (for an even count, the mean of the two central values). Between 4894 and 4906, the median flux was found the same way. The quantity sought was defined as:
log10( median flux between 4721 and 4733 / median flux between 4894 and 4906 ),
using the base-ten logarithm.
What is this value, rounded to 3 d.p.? 0.048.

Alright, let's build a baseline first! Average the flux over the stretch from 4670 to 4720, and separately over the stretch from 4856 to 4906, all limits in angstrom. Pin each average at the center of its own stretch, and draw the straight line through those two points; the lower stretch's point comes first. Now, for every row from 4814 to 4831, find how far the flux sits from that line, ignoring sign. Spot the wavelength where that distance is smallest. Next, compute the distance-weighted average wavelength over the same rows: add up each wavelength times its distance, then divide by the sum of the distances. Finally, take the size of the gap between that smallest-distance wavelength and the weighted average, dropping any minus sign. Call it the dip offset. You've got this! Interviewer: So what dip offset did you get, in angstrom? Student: 7.9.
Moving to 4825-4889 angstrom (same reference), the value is 15.8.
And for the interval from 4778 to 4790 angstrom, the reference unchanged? 3.7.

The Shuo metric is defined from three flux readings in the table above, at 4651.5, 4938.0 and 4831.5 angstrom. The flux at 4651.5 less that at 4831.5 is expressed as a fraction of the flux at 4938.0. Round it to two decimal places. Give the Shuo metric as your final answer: 0.70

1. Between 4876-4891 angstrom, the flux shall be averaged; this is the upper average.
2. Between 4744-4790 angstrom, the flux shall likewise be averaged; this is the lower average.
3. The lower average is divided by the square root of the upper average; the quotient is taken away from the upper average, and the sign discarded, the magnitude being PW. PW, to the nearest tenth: 6.1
